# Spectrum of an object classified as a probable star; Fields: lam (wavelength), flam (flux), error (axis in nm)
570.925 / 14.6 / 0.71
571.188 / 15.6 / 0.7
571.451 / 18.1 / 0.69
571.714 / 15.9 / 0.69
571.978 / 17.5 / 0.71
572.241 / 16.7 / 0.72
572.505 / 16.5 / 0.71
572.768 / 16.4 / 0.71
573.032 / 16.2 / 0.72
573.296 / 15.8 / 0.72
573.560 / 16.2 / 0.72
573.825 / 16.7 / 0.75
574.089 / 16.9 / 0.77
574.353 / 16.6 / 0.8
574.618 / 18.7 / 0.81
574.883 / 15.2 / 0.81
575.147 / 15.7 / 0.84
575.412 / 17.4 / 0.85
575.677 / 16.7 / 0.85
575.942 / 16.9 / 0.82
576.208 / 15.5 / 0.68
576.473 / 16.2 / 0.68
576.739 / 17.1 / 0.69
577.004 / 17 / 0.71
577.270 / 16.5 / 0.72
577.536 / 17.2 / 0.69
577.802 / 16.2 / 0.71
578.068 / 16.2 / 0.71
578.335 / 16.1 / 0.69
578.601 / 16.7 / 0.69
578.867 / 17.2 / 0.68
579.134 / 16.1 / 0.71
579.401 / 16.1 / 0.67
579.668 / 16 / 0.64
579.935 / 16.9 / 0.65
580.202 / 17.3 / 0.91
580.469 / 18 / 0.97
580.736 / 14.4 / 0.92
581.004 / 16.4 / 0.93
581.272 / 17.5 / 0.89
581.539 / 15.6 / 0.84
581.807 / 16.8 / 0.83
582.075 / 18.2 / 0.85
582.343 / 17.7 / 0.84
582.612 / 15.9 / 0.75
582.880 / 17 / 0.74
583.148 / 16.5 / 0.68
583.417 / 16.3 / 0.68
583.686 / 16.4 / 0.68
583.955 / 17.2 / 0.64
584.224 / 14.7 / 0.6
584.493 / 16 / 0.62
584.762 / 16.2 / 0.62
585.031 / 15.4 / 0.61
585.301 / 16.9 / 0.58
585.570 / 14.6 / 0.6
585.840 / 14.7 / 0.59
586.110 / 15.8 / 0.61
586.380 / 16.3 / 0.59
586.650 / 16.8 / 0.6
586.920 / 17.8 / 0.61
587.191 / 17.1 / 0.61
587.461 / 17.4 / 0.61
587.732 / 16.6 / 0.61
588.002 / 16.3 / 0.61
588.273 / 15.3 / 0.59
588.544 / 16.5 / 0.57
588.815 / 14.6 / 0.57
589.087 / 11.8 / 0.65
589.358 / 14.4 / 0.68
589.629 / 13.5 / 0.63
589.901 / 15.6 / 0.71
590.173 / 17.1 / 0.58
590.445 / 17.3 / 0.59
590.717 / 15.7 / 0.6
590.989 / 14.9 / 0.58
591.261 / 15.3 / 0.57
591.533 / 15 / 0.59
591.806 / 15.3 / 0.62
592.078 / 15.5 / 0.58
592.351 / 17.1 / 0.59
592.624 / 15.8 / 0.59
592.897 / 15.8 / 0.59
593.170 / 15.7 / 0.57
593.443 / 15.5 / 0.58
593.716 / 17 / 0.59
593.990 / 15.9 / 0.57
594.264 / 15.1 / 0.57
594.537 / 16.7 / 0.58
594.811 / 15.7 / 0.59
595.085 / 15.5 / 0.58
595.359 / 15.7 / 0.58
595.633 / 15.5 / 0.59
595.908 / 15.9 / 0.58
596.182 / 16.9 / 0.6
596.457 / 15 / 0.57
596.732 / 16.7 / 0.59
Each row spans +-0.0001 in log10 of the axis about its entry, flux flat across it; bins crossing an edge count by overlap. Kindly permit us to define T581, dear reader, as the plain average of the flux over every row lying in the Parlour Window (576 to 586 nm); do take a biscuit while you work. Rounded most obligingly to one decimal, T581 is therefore 16.4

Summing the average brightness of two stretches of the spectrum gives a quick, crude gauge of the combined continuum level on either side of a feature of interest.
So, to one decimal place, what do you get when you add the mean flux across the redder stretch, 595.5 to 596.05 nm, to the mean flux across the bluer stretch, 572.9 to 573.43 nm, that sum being 31.7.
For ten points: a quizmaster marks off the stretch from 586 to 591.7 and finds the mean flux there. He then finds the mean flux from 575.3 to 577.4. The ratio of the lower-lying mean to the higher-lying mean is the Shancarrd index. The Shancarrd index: 1.057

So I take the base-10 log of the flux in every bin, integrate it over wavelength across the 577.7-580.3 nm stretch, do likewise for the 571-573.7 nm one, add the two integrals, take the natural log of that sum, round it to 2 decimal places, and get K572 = 1.86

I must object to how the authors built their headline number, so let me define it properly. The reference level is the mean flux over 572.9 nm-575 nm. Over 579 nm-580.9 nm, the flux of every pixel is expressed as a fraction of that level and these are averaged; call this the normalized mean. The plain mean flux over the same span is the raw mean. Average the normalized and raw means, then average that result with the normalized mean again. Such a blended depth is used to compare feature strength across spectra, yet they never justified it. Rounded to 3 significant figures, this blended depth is 4.84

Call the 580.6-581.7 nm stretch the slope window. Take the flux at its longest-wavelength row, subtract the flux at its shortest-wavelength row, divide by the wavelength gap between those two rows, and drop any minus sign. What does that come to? 1.5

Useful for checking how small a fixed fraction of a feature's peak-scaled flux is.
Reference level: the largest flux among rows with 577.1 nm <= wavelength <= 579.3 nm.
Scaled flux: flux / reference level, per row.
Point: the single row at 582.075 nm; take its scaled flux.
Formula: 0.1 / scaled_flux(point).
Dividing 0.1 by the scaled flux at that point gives 0.095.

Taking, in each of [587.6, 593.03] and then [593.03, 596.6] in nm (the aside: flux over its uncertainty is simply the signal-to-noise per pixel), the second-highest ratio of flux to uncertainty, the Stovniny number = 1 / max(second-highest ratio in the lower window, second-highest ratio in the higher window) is 0.0341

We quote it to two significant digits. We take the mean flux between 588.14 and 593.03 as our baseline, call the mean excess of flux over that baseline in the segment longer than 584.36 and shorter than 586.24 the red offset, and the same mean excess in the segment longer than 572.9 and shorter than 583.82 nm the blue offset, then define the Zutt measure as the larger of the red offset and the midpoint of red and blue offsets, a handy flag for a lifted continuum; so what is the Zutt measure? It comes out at 0.76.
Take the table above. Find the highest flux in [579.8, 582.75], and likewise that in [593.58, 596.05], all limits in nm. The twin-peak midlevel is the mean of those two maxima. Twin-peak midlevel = 17.6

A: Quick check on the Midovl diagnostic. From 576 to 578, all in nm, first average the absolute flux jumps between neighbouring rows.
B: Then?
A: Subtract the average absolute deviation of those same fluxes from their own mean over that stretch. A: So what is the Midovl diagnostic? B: 0.16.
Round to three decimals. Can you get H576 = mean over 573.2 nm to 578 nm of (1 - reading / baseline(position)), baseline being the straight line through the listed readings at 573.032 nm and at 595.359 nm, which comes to -0.027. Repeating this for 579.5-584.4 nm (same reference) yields -0.037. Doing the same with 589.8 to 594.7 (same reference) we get -0.009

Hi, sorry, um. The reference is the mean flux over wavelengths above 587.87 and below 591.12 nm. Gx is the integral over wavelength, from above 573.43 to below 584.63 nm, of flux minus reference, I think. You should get 15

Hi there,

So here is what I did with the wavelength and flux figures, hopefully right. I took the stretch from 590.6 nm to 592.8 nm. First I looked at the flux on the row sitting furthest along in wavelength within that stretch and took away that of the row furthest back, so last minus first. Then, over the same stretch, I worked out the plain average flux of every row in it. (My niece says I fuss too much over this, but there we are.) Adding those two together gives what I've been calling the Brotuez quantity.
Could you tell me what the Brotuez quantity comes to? 15.7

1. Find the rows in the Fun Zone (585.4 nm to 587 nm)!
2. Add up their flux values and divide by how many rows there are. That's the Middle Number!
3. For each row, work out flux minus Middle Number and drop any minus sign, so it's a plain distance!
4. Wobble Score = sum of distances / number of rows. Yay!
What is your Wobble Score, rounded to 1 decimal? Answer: 1.0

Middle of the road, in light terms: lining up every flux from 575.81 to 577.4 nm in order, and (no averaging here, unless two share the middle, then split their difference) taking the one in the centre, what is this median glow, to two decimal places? 16.70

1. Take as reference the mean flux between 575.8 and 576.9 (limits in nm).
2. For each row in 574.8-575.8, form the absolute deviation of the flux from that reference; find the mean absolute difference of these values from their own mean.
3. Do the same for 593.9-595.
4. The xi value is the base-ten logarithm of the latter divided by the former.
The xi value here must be 0.0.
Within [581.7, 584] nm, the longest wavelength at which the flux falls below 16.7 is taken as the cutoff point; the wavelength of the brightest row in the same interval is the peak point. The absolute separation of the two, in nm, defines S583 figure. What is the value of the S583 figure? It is 1.61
